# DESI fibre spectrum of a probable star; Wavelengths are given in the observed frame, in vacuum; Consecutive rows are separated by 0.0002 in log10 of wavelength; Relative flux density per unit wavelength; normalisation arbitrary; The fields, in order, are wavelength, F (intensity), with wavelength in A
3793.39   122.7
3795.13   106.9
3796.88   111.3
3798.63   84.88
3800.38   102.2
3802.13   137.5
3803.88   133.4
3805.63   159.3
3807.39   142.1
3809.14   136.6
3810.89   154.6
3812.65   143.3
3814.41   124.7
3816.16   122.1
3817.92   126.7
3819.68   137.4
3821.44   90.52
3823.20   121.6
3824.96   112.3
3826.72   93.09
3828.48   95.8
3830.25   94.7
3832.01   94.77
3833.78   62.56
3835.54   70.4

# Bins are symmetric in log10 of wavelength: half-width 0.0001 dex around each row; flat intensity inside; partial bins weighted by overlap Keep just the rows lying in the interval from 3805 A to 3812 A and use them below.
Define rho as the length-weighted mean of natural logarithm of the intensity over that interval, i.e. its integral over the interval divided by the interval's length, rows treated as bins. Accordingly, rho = 4.99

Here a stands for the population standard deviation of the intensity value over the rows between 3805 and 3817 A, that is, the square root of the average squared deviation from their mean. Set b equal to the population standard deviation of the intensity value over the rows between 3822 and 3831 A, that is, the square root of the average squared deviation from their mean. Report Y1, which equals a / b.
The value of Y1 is 1.1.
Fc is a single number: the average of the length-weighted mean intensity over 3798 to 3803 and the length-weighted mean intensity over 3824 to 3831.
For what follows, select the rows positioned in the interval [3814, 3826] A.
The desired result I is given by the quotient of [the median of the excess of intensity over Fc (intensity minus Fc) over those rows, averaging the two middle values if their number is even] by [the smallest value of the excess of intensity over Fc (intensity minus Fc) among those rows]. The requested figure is -1.3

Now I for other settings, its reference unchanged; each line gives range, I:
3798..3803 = 0.1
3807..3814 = 1.2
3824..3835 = 0.2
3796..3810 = -1.6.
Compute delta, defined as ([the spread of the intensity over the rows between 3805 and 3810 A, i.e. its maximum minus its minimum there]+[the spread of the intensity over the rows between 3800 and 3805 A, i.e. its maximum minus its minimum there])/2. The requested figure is 29.0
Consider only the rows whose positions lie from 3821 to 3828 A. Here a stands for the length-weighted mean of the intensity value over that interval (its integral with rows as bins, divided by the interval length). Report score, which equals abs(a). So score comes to 105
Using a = 105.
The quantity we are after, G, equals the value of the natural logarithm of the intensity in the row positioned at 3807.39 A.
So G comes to 5.0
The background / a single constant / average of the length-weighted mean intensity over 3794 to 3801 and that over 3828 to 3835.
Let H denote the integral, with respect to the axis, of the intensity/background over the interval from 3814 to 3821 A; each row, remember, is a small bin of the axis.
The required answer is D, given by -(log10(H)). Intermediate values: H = 9.4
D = -0.97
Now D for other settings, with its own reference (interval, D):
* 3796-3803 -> -0.91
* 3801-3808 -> -1.02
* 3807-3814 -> -1.03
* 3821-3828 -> -0.89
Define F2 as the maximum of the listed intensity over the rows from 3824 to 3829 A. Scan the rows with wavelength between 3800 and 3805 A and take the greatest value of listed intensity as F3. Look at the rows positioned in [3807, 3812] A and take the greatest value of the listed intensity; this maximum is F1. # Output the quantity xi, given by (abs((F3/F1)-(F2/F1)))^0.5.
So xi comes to 0.404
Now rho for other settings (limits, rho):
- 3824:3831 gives 4.59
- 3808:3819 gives 4.90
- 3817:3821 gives 4.84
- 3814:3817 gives 4.83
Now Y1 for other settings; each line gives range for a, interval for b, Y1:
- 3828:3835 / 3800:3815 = 0.9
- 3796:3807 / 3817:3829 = 1.4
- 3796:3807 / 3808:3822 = 1.4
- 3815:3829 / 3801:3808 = 1.7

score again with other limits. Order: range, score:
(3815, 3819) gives 125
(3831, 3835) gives 79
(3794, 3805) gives 114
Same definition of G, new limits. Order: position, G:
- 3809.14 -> 4.9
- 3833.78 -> 4.1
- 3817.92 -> 4.8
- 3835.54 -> 4.3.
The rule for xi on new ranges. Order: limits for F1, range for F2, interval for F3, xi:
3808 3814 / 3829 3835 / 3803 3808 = 0.646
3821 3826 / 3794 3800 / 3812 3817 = 0.513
